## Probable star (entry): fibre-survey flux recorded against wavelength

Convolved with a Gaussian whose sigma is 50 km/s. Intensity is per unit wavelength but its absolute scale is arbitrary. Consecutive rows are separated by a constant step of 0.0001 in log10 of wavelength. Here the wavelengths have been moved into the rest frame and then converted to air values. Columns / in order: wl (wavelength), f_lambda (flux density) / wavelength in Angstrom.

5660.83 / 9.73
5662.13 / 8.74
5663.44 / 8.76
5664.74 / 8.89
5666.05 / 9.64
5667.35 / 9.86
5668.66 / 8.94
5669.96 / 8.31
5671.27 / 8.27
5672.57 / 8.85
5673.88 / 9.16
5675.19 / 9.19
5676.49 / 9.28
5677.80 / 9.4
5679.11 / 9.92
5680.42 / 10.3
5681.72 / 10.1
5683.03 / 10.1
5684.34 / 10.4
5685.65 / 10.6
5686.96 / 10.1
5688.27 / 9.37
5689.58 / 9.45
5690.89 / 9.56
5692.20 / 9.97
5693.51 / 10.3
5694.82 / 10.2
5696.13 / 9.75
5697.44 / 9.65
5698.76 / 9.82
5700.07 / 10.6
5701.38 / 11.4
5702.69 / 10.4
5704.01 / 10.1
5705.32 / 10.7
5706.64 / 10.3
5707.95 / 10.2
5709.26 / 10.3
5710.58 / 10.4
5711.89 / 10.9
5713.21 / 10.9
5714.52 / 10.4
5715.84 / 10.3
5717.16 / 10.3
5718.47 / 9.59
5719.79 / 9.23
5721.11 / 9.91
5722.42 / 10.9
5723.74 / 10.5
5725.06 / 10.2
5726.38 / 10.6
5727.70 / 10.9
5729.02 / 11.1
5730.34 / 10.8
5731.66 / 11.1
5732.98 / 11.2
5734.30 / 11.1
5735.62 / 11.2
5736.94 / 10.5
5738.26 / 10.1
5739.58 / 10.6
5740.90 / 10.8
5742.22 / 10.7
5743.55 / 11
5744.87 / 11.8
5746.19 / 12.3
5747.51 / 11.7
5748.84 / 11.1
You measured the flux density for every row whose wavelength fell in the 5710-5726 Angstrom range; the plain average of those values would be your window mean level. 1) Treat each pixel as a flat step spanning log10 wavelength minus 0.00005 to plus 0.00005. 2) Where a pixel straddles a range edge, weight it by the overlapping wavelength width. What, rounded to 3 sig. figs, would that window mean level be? 10.3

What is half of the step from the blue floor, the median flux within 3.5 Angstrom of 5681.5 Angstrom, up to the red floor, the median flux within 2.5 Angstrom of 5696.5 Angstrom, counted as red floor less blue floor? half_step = -0.16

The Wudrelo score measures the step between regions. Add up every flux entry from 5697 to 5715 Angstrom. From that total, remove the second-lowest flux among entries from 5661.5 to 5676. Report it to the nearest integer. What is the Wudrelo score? 138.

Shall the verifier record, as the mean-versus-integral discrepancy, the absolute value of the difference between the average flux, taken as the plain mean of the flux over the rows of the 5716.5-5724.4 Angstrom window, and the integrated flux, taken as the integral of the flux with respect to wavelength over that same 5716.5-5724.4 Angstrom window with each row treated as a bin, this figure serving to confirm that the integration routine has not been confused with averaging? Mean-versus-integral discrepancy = 69.5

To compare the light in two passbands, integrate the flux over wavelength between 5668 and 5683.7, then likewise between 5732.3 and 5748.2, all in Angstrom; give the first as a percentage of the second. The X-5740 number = 83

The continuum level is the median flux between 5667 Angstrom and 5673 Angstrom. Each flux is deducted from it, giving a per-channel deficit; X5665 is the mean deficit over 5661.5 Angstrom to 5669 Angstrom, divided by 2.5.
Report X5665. -0.12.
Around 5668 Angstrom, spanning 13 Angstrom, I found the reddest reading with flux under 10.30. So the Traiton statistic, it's 5673.88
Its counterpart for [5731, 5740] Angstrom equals 5738.26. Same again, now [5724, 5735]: 5725.06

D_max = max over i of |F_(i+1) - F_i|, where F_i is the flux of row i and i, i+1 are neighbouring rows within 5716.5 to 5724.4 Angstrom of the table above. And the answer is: 1.0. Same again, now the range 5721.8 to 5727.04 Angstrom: 0.4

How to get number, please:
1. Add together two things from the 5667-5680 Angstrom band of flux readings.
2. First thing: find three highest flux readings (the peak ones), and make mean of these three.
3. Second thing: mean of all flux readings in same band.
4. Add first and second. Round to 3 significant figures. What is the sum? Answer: 18.8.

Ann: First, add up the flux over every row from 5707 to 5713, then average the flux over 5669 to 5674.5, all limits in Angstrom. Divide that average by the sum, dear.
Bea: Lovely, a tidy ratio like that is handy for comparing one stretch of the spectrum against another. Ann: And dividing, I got 0.207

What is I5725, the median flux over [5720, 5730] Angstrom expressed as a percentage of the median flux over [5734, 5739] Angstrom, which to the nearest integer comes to 98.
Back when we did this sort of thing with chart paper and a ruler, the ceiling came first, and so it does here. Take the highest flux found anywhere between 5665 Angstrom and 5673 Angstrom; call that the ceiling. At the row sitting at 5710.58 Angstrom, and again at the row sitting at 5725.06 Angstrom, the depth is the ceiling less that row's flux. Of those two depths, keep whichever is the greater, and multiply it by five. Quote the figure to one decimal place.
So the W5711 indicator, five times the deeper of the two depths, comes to -1.7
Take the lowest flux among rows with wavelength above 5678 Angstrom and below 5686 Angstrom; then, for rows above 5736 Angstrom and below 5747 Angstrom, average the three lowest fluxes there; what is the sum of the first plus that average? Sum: 20.3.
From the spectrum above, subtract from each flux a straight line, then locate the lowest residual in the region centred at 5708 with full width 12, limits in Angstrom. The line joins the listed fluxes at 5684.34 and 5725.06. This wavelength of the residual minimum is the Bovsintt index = 5704.01 Angstrom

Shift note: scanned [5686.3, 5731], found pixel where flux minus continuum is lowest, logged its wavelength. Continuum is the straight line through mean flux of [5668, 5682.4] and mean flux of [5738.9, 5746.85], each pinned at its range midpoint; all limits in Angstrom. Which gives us 5719.79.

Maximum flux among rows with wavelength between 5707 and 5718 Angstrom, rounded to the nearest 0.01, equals 10.90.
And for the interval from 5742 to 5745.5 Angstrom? 11.80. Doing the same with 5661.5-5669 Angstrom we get 9.86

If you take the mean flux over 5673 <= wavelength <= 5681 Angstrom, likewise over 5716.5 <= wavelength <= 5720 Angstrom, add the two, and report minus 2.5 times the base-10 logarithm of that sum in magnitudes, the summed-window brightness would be -3.21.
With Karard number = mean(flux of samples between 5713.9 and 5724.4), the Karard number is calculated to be 10.14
